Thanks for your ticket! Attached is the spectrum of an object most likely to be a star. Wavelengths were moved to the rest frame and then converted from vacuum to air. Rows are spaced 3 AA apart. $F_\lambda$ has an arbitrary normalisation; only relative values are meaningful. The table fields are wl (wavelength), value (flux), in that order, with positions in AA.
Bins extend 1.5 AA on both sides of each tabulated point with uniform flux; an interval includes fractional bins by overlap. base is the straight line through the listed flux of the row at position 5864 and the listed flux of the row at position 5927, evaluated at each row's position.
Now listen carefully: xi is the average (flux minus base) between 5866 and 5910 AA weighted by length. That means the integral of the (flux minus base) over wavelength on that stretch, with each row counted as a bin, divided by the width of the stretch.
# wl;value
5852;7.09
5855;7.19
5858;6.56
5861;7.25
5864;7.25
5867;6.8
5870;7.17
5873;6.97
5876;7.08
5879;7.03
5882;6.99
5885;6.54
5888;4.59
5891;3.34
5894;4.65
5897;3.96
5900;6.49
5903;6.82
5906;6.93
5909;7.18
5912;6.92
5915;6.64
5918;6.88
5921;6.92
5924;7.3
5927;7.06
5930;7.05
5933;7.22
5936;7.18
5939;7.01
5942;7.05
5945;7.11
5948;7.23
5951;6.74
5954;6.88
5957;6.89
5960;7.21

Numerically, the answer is -1.03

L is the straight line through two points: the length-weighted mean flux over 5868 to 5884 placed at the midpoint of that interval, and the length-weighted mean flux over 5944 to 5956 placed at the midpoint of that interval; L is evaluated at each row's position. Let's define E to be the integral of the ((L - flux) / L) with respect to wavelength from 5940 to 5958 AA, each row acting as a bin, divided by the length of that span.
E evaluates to 0.00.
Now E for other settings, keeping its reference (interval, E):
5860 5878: -0.01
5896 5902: 0.22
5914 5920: 0.03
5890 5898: 0.43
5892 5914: 0.13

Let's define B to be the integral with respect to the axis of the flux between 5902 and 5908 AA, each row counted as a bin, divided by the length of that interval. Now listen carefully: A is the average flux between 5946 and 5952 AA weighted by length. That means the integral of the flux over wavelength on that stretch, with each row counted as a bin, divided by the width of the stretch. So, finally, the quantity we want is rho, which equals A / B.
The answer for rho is 1.02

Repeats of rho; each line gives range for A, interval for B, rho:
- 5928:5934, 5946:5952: 1.02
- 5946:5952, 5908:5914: 1.00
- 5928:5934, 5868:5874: 1.01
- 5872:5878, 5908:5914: 1.00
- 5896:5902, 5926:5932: 0.77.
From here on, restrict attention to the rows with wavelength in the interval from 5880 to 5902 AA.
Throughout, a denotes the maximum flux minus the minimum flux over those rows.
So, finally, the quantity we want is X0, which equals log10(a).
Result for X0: 0.56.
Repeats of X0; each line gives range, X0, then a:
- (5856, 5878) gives -0.16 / 0.69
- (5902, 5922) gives -0.27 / 0.54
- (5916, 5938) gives -0.38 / 0.42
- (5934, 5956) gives -0.31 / 0.49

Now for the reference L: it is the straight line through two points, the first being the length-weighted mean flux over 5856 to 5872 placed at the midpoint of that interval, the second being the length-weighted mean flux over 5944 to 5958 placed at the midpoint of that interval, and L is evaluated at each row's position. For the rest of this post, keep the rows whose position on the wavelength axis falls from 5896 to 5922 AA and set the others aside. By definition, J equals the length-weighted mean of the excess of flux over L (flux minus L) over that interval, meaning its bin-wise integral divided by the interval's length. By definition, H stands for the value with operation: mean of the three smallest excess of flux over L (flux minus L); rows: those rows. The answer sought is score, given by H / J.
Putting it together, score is 3.1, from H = -1.3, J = -0.4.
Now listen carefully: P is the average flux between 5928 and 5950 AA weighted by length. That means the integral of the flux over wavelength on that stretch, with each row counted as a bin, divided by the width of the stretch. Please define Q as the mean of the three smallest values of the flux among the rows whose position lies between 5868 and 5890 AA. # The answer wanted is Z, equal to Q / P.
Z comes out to 0.85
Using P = 7.11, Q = 6.0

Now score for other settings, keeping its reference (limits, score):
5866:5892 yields 3.2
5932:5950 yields 0.6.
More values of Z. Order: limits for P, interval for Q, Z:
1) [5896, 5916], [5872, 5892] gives 0.74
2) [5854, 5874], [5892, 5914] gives 0.72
